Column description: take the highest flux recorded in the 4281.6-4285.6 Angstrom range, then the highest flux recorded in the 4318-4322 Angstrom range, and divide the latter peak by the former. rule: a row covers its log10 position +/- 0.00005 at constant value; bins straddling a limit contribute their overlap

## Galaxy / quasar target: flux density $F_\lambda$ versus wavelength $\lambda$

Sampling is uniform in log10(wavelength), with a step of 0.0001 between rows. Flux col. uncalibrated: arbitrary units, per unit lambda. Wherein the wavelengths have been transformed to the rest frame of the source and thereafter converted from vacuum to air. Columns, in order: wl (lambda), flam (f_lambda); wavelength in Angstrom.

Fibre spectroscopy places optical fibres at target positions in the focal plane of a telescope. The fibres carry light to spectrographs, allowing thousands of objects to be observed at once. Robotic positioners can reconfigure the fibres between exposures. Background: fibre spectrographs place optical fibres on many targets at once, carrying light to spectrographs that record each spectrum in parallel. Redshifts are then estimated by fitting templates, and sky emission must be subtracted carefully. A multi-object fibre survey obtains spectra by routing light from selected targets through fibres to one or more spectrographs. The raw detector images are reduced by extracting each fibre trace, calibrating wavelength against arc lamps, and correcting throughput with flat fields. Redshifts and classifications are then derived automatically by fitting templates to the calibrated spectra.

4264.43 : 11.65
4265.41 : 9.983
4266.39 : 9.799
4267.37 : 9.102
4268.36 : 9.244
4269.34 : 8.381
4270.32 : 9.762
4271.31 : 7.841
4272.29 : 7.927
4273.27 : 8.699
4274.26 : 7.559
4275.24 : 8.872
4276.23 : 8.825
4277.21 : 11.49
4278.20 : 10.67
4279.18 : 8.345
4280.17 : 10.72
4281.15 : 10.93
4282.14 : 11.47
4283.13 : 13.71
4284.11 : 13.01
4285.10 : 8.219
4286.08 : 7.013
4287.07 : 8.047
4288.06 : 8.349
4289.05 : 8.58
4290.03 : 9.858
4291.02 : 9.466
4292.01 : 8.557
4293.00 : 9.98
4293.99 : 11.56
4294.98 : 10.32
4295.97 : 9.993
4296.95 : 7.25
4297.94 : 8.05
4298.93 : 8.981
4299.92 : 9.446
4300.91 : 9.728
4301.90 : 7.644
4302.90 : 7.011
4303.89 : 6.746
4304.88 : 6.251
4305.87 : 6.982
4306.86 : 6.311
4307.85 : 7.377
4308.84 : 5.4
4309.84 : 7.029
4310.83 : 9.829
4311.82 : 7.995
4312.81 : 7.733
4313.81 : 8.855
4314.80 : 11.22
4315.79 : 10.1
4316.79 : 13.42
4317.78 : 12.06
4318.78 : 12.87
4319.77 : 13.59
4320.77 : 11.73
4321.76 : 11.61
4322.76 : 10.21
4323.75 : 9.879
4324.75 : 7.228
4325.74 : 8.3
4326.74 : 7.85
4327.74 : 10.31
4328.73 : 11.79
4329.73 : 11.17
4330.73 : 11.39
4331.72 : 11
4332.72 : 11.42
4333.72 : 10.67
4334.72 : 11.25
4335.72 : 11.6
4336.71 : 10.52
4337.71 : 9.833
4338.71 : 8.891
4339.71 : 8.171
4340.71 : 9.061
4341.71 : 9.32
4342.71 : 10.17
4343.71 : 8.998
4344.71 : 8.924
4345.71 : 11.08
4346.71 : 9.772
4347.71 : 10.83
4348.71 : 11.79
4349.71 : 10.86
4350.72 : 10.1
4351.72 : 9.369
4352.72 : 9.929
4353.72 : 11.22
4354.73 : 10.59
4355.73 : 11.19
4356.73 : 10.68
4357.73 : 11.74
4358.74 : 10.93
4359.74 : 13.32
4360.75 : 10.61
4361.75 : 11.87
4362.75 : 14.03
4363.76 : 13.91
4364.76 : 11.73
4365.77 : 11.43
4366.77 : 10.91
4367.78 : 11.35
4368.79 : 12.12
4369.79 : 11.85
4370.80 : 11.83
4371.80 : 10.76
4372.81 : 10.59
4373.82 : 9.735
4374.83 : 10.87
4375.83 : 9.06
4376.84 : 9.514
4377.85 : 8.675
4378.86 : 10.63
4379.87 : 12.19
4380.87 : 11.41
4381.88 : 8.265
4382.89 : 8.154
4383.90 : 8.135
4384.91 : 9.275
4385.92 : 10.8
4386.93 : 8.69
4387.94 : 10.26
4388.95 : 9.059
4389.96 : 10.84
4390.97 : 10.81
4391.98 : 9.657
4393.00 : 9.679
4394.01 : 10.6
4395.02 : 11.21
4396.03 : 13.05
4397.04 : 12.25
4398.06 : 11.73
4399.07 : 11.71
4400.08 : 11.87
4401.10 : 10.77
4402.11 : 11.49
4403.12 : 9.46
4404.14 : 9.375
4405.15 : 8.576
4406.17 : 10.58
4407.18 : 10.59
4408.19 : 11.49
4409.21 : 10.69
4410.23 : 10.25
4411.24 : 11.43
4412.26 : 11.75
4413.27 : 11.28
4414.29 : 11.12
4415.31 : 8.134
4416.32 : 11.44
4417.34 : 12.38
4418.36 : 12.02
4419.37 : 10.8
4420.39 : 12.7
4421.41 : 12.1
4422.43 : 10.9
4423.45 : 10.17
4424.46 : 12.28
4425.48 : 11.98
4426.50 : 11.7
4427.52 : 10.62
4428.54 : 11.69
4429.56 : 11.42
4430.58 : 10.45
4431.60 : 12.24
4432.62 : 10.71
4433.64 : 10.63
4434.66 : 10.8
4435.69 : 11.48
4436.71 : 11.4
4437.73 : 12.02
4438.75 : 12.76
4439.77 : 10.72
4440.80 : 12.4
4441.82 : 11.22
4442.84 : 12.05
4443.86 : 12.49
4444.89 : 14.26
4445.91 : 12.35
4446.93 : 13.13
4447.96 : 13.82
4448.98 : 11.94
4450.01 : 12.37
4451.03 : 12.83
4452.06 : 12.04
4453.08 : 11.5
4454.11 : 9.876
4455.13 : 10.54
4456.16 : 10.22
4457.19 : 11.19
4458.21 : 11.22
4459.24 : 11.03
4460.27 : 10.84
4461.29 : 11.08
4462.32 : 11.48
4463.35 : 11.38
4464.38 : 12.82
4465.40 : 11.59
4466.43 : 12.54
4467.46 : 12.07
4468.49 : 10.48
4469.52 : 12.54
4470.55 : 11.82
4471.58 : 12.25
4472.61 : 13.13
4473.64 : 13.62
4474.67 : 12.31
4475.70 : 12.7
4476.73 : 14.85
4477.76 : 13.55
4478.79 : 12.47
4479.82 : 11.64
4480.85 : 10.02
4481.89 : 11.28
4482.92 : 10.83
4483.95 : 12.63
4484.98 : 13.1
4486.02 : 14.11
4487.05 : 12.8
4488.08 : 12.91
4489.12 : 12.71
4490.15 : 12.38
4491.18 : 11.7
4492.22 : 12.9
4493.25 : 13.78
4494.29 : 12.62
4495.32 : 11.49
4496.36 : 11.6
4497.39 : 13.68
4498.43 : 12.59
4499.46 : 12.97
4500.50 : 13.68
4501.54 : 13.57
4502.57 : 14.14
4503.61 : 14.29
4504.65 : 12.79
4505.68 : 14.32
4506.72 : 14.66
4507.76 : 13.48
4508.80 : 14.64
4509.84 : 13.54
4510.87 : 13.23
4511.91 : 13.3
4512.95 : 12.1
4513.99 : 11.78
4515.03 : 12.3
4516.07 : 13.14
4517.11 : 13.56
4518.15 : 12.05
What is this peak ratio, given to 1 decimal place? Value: 1.0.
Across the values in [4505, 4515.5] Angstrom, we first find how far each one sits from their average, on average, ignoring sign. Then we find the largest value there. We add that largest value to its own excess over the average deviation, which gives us 28.5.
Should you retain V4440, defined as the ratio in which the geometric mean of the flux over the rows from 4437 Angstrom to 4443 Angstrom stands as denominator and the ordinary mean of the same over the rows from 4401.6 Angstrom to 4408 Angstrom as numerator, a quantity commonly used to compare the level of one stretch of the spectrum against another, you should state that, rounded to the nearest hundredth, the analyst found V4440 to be 0.85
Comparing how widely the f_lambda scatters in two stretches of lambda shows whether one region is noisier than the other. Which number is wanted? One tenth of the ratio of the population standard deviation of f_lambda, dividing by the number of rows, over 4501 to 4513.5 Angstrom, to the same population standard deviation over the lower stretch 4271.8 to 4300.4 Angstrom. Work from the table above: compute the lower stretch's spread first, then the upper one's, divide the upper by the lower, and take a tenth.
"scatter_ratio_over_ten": 0.045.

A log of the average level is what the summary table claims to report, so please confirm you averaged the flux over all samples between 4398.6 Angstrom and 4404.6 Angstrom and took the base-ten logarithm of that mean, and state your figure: 1.03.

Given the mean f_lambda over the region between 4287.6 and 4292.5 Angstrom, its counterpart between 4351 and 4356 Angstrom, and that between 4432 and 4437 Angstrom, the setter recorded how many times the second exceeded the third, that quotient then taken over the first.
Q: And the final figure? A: 0.106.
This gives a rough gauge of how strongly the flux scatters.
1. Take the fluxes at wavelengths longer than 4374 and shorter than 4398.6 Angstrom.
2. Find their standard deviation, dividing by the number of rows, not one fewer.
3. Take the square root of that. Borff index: 1.2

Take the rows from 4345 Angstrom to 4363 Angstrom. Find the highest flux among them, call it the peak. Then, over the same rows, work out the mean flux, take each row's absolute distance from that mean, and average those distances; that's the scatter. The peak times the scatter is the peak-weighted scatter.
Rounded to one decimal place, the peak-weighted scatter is 11.6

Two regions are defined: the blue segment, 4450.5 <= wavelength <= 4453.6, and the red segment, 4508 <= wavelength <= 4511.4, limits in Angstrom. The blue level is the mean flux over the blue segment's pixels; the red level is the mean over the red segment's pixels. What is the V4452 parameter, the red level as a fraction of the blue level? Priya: 1.14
